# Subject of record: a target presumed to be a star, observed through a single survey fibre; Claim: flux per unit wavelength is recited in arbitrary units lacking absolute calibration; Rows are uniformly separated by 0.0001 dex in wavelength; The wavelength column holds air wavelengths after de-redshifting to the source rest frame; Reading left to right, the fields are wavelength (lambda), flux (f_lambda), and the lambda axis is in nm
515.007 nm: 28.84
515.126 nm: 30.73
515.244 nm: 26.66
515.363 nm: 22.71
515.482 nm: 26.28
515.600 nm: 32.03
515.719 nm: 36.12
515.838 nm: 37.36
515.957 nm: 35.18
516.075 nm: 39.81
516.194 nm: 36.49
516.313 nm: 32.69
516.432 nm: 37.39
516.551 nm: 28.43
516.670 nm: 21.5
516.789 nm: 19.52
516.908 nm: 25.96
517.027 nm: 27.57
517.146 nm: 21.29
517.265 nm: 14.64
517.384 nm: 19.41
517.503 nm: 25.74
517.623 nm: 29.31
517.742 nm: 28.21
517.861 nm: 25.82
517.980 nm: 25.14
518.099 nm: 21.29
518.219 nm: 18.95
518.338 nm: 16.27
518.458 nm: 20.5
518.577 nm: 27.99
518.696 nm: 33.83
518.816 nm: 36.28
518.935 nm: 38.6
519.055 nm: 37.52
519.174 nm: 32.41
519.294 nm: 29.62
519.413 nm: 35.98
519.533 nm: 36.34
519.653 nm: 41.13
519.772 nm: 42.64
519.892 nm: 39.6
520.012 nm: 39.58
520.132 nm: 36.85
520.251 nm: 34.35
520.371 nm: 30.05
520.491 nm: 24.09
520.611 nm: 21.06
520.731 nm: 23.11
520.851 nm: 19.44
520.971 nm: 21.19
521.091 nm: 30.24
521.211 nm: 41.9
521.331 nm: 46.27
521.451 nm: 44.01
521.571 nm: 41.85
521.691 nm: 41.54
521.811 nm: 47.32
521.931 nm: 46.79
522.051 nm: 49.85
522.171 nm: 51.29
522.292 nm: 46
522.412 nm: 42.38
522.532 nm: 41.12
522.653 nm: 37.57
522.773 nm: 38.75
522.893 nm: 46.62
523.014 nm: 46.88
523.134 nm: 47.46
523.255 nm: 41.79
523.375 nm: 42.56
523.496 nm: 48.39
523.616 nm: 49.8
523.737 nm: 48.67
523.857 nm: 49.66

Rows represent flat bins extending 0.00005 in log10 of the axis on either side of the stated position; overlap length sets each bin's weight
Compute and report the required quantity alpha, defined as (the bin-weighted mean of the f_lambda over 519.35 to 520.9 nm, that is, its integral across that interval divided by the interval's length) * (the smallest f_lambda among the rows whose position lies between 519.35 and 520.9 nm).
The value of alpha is 636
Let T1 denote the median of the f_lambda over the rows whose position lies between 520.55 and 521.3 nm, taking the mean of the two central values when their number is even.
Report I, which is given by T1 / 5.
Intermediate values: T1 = 22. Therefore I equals 4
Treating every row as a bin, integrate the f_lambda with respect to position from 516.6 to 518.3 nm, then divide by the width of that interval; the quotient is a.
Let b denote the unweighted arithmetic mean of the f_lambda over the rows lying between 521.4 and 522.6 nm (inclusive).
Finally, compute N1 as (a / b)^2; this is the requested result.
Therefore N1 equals 0.3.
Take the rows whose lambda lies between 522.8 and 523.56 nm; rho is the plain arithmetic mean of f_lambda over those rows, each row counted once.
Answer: 46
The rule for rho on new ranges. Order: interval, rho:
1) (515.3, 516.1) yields 33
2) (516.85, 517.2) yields 25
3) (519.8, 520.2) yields 39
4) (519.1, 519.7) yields 35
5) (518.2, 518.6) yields 21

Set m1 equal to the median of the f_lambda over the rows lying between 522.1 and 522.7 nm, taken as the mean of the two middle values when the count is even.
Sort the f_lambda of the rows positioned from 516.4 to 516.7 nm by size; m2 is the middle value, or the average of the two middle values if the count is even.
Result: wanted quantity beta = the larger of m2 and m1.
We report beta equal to 42.4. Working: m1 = 42.4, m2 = 28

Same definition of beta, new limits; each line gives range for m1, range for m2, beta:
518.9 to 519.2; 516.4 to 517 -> 37.5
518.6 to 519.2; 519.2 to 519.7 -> 36.3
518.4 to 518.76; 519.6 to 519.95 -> 41.1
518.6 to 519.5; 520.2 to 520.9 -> 36.0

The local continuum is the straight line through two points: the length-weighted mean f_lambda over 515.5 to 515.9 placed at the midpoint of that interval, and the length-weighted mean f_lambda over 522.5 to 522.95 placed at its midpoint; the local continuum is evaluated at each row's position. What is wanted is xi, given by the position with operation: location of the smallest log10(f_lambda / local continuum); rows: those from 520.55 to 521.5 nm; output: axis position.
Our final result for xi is 520.851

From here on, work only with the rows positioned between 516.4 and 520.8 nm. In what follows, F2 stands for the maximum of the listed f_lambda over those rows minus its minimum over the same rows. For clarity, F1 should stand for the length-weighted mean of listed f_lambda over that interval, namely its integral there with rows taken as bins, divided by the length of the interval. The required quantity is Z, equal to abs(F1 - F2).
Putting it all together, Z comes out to 1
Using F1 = 29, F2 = 28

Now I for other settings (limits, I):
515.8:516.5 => 7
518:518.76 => 4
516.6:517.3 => 4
